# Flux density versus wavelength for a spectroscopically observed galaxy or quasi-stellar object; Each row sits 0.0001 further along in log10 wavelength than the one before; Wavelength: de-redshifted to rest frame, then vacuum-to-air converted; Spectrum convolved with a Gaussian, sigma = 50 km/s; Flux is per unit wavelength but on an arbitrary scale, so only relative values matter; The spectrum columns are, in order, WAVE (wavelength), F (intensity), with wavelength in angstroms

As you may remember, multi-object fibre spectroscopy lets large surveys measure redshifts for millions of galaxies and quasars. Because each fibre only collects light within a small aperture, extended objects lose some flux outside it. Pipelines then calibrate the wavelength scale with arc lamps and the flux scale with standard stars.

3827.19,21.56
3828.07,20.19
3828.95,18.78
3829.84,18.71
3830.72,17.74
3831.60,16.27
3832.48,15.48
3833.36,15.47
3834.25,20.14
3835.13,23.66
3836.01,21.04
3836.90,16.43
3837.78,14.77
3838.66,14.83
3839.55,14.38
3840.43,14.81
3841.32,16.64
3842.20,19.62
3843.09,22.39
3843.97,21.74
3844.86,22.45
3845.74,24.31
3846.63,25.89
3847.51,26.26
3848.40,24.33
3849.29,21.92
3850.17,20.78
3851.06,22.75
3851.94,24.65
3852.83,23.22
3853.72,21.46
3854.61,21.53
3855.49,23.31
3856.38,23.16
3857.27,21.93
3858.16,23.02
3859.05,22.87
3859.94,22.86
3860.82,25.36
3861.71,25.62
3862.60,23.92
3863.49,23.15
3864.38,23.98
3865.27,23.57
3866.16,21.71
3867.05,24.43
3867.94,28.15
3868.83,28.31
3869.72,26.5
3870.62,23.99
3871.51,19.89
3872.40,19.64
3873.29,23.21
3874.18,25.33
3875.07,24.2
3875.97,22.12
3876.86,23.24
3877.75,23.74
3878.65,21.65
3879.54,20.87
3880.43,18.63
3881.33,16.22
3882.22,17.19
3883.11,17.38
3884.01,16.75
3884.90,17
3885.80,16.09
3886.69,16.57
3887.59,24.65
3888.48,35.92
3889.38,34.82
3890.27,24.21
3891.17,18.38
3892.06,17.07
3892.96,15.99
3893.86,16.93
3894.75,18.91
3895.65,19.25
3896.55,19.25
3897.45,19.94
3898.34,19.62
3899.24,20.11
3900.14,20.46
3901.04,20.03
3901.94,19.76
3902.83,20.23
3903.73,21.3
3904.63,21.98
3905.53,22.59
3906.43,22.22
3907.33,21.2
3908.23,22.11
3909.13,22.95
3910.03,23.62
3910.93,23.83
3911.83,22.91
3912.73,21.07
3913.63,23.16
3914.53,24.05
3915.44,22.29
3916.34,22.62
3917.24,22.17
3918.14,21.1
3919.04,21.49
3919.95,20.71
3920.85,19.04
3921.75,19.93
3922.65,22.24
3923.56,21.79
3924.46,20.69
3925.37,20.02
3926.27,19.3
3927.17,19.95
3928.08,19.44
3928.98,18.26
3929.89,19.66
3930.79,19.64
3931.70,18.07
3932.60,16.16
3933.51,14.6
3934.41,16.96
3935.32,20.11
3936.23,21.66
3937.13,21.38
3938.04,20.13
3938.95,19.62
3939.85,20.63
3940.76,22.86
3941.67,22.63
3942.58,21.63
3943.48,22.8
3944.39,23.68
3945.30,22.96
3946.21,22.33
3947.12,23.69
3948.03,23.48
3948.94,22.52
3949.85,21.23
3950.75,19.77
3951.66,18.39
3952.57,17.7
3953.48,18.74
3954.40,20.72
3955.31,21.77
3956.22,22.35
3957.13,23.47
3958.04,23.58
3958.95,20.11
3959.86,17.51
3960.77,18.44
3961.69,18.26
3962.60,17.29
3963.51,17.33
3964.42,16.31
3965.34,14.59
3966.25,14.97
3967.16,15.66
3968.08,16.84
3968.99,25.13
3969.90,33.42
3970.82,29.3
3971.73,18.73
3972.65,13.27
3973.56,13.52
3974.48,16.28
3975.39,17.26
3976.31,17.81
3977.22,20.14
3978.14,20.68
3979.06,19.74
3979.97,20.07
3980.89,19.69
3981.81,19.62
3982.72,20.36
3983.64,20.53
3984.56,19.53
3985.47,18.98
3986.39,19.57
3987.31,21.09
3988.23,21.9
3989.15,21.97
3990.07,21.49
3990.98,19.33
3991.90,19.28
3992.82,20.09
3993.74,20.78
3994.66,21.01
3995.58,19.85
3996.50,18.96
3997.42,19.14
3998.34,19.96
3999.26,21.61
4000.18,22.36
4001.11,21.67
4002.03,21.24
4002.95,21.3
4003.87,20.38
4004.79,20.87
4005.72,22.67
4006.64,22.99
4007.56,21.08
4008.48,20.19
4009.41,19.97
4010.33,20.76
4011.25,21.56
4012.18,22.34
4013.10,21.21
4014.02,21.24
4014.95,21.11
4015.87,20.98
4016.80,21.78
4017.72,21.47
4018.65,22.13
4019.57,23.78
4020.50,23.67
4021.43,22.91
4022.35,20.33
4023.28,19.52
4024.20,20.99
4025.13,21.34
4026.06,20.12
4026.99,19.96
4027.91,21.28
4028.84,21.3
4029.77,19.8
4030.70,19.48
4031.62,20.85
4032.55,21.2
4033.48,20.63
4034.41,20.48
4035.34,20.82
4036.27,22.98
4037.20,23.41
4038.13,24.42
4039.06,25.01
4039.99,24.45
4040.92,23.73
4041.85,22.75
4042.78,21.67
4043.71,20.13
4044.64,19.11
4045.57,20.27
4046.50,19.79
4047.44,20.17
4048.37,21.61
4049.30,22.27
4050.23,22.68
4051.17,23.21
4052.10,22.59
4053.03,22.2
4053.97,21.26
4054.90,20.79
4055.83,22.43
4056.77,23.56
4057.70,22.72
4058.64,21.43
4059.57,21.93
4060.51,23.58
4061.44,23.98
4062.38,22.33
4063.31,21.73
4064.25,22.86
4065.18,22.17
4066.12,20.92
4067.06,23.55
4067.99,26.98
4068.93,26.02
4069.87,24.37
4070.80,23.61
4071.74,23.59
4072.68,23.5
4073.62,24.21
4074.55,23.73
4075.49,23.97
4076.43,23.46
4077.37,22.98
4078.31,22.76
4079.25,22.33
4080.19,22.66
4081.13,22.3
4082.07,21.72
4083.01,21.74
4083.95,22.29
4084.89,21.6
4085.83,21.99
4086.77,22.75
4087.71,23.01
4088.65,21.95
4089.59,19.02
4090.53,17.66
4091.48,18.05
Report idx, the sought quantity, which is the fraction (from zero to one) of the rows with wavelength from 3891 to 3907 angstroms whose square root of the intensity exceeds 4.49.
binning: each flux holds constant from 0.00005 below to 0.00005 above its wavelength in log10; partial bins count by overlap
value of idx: 0.3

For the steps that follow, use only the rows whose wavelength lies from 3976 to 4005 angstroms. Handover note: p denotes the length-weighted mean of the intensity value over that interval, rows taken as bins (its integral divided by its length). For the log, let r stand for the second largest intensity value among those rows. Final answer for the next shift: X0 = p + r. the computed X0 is 42.3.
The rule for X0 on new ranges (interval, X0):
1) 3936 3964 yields 44.6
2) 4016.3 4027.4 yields 45.2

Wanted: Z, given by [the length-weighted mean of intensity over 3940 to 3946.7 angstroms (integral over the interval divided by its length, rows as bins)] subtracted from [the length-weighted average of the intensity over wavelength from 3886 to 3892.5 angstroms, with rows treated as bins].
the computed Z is 2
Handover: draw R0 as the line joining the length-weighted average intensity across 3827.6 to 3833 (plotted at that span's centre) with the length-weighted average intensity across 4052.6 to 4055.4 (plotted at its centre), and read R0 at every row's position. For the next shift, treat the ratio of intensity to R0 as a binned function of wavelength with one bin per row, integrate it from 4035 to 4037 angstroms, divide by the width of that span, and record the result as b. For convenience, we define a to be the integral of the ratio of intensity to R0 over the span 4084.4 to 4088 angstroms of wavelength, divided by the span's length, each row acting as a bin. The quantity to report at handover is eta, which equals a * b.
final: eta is 1.07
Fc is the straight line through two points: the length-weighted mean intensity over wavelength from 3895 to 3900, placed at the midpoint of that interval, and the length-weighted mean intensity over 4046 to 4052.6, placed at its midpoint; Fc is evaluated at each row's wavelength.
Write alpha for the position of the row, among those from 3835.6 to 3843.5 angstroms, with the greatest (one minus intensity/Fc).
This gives 3839.55 angstroms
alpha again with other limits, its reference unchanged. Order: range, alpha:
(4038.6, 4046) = 4044.64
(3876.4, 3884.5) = 3881.33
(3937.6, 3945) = 3938.95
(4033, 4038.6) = 4034.41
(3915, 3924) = 3920.85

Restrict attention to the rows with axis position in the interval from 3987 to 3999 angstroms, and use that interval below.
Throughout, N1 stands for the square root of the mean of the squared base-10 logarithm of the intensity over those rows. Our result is 1.31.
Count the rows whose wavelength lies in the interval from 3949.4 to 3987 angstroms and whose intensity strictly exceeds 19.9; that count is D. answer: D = 15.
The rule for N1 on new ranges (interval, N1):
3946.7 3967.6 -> 1.29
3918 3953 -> 1.31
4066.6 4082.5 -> 1.37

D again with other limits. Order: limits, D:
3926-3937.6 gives 4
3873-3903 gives 17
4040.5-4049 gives 7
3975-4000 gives 14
